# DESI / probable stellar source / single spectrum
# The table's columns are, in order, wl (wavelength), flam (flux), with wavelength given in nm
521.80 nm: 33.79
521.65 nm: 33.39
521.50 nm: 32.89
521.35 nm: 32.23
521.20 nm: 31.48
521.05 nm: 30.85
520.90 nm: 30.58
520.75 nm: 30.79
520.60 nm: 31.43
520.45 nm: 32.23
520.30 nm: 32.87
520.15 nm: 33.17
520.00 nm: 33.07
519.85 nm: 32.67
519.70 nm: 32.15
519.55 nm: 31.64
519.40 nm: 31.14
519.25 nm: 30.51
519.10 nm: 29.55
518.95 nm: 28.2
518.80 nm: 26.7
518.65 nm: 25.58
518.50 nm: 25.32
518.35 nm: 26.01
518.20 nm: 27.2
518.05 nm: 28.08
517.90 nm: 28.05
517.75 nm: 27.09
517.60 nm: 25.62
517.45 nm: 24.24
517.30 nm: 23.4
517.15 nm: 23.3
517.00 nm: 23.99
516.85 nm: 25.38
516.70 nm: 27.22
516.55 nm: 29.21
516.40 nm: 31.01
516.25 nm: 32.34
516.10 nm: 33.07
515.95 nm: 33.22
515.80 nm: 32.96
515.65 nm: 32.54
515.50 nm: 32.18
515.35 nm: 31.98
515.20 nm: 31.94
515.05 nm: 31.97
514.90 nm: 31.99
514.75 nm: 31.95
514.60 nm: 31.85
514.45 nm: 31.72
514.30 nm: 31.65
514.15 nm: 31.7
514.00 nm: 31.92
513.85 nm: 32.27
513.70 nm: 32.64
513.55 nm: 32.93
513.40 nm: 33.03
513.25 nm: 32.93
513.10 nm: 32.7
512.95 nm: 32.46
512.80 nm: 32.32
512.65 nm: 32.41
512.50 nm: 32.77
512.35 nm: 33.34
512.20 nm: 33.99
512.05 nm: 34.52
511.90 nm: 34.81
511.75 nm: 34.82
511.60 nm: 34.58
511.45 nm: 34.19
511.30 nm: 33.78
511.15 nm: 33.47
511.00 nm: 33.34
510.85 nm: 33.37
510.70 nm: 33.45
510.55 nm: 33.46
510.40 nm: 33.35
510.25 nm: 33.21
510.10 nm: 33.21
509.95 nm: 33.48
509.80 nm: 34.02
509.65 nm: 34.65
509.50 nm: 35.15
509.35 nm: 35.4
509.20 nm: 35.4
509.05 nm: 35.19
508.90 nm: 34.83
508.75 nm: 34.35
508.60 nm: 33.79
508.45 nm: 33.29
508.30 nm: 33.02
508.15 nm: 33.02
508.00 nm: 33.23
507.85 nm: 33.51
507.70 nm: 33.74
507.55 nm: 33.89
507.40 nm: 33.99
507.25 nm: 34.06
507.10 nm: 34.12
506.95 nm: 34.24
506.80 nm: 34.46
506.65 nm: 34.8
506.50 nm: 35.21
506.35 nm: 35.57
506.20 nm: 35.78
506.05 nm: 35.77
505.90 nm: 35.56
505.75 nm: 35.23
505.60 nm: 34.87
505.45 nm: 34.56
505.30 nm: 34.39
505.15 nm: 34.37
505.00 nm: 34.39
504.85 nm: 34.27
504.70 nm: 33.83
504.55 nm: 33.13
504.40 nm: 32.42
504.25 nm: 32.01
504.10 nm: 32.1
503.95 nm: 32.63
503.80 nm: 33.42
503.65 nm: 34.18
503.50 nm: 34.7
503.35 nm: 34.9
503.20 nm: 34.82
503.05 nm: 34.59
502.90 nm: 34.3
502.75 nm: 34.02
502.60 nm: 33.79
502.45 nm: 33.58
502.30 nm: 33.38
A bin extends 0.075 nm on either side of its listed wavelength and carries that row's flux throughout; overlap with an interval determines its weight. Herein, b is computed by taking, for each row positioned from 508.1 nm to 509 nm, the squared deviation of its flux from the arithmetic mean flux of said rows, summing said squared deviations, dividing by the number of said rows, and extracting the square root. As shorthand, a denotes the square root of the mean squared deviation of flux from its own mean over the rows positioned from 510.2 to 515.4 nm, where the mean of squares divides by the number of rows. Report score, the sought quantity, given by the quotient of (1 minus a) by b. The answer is 0.10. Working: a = 0.93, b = 0.7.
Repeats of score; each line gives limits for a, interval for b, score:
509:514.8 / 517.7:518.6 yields -0.08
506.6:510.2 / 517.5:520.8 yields 0.10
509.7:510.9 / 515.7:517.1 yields 0.23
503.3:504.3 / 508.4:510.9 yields -0.15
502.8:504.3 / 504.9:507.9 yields -0.12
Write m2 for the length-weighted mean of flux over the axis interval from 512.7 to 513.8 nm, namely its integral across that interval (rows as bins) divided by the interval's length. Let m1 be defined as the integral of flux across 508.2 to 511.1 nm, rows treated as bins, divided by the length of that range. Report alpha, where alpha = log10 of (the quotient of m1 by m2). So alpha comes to 0.02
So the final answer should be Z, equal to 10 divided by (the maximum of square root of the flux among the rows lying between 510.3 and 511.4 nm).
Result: 1.72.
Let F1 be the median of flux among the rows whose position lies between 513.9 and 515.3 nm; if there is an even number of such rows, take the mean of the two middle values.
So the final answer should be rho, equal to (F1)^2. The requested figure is 1019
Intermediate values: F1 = 32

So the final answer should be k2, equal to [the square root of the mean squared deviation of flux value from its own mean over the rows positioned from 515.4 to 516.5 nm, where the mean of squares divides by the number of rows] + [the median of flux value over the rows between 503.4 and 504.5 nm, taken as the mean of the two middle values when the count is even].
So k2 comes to 33.3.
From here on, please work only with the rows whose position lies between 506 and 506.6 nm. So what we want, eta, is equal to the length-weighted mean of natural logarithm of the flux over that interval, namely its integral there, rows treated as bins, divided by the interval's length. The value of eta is 3.57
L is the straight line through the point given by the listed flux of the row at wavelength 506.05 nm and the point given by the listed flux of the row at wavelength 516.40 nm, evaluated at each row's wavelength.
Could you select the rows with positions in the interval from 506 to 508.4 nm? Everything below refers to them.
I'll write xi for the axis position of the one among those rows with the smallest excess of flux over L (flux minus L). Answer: 508.15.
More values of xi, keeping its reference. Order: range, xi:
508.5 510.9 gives 508.60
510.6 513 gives 512.80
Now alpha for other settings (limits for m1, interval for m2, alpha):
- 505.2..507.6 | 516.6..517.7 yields 0.15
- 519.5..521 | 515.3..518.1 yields 0.05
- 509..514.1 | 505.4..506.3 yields -0.02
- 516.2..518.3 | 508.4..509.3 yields -0.11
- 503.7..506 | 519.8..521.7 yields 0.02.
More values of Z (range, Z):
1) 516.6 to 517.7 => 1.92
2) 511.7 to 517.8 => 1.69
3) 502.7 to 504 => 1.69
